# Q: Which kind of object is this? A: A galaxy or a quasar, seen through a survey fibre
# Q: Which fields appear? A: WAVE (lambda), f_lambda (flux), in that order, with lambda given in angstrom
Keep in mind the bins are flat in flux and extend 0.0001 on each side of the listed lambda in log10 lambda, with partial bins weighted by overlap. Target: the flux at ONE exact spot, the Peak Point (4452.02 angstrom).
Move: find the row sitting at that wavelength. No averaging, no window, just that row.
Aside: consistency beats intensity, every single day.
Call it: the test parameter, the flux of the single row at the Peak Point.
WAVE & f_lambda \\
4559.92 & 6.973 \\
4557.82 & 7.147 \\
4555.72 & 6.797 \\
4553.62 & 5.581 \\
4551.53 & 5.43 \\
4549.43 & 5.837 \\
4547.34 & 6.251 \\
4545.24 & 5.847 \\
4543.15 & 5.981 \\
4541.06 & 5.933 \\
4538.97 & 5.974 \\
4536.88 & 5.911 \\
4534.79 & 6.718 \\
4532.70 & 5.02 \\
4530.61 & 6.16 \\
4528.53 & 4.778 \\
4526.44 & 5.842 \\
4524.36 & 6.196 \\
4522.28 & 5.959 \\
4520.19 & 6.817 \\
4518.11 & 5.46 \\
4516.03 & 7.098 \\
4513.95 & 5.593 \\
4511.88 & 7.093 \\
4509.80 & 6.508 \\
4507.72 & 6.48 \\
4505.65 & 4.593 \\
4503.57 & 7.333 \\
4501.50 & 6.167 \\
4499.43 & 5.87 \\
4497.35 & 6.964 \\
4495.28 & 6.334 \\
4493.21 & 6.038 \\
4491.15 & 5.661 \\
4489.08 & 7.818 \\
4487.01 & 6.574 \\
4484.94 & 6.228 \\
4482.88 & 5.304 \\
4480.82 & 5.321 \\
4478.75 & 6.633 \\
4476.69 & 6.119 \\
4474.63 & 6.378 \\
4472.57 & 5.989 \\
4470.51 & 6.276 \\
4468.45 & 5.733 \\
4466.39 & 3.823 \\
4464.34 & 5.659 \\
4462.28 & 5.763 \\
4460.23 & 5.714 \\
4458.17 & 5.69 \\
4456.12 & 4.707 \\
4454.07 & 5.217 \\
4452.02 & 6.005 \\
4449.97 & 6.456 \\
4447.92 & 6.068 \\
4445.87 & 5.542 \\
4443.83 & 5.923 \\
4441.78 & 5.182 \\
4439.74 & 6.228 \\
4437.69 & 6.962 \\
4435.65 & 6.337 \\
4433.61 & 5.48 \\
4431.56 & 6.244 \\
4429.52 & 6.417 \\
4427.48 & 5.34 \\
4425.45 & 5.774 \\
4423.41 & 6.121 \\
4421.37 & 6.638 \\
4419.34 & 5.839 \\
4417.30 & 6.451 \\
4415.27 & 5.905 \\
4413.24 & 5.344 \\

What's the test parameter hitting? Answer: 6.005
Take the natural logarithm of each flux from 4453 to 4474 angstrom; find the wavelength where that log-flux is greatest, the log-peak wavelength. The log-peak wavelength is 4470.51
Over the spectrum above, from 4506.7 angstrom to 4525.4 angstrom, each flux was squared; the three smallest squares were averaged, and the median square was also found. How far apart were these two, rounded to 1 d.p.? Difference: 9.8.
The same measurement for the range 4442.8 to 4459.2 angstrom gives 7.0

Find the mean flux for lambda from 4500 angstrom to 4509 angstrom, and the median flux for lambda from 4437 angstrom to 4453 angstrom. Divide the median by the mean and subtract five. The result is -4.02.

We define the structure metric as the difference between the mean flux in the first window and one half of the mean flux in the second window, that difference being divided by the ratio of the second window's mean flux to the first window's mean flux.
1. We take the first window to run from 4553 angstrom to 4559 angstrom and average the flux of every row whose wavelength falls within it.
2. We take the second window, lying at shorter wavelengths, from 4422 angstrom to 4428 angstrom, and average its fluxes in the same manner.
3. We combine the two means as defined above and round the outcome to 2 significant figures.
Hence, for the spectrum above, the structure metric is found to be 4.1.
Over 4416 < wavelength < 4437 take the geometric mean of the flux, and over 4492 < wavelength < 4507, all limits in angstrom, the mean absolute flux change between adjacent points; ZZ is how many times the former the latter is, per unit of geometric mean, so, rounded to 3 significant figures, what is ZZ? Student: 0.171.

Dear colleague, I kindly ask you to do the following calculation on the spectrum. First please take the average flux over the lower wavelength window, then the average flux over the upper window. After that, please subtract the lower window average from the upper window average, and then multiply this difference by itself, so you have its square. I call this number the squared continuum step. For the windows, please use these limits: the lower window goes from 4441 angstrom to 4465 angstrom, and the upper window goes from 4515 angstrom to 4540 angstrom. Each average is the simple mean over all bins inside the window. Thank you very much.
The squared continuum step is 0.11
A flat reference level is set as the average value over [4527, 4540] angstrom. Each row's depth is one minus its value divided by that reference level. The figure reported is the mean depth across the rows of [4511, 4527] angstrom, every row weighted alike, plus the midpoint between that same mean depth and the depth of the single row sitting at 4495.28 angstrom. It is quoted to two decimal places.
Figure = -0.18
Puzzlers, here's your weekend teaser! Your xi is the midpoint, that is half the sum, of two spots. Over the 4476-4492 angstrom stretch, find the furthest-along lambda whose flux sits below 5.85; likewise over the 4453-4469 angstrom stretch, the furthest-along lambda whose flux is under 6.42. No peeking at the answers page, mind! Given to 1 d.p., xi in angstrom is 4479.8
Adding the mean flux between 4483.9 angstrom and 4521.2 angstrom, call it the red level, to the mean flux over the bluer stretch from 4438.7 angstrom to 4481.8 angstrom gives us 12.10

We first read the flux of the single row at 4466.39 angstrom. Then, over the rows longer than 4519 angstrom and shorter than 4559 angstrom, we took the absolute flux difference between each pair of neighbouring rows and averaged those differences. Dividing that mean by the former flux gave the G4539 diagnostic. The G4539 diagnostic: 0.156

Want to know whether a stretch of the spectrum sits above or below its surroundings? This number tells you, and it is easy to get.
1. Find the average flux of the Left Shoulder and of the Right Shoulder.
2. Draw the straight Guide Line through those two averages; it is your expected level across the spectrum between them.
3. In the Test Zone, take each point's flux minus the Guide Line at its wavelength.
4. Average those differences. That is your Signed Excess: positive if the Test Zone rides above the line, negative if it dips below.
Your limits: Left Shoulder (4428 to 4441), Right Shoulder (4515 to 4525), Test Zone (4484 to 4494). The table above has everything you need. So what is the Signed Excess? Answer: 0.2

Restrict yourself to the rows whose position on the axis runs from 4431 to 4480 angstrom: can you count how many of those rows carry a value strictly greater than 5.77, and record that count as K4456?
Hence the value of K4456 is 13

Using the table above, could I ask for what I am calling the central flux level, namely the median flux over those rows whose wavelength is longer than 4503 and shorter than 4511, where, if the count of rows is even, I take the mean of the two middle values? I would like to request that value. 6.49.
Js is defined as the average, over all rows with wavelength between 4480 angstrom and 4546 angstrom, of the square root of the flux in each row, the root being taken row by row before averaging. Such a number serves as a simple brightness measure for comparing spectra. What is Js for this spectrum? 2.47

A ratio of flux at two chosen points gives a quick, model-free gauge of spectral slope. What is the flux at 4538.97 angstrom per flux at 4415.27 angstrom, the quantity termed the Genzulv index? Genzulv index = 1.01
